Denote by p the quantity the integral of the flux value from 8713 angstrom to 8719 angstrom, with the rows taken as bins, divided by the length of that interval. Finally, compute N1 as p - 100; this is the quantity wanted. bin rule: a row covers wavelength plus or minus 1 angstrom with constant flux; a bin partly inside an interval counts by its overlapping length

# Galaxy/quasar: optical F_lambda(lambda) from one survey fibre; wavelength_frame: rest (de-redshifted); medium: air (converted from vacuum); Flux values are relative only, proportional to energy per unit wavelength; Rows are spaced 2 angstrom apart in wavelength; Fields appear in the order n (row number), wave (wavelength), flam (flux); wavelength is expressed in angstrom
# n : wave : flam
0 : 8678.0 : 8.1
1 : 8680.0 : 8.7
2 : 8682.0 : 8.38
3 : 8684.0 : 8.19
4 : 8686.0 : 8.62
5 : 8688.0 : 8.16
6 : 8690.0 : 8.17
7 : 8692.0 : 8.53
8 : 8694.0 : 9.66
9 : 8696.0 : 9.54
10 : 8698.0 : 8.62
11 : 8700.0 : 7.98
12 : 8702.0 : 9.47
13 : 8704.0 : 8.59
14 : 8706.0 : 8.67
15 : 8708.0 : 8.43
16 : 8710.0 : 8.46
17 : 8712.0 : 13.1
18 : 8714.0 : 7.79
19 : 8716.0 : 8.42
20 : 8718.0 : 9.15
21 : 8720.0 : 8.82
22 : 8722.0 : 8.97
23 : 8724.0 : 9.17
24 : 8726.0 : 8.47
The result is -91.5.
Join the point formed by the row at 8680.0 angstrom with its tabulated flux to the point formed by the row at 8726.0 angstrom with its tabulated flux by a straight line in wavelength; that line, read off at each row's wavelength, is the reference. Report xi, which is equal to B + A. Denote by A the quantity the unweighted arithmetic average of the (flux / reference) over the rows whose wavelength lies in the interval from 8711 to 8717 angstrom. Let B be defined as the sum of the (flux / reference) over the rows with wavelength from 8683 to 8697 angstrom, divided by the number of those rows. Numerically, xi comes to 2.15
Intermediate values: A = 1.15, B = 1.01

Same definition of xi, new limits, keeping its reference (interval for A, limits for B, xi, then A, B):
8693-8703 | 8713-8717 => 2.00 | 1.05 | 0.95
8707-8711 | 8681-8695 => 1.97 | 0.99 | 0.99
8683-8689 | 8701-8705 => 2.01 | 0.96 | 1.05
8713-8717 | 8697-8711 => 1.95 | 0.95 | 1.00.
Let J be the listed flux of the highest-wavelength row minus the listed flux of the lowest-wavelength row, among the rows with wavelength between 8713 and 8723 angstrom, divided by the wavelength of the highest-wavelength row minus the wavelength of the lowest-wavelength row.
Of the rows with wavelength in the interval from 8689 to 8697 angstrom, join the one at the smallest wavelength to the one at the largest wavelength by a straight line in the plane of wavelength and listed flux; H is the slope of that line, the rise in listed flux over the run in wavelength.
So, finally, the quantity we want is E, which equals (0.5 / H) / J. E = 15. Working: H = 0.2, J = 0.15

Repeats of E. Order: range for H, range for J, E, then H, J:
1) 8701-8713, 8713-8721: 8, 0.4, 0.17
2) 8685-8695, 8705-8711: -73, 0.1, -0.05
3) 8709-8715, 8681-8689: 81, -0.2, -0.04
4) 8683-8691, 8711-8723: 363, 0.0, -0.41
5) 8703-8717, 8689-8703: -326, 0.0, 0.11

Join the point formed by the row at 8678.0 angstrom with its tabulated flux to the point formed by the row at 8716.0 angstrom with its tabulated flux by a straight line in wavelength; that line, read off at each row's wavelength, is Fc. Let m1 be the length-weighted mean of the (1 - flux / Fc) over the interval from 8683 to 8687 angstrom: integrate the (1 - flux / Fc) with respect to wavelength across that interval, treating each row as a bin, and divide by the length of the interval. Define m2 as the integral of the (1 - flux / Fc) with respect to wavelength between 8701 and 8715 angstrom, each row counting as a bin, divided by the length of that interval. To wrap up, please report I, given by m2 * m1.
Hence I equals 0.0031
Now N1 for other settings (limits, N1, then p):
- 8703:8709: -91.4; 8.6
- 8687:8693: -91.7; 8.3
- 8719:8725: -91.0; 9.0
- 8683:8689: -91.7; 8.3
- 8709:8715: -90.2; 9.8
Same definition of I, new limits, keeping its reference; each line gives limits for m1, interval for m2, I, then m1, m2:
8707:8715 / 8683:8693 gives 0.0023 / -0.13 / -0.02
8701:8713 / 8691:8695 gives 0.0140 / -0.13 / -0.11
